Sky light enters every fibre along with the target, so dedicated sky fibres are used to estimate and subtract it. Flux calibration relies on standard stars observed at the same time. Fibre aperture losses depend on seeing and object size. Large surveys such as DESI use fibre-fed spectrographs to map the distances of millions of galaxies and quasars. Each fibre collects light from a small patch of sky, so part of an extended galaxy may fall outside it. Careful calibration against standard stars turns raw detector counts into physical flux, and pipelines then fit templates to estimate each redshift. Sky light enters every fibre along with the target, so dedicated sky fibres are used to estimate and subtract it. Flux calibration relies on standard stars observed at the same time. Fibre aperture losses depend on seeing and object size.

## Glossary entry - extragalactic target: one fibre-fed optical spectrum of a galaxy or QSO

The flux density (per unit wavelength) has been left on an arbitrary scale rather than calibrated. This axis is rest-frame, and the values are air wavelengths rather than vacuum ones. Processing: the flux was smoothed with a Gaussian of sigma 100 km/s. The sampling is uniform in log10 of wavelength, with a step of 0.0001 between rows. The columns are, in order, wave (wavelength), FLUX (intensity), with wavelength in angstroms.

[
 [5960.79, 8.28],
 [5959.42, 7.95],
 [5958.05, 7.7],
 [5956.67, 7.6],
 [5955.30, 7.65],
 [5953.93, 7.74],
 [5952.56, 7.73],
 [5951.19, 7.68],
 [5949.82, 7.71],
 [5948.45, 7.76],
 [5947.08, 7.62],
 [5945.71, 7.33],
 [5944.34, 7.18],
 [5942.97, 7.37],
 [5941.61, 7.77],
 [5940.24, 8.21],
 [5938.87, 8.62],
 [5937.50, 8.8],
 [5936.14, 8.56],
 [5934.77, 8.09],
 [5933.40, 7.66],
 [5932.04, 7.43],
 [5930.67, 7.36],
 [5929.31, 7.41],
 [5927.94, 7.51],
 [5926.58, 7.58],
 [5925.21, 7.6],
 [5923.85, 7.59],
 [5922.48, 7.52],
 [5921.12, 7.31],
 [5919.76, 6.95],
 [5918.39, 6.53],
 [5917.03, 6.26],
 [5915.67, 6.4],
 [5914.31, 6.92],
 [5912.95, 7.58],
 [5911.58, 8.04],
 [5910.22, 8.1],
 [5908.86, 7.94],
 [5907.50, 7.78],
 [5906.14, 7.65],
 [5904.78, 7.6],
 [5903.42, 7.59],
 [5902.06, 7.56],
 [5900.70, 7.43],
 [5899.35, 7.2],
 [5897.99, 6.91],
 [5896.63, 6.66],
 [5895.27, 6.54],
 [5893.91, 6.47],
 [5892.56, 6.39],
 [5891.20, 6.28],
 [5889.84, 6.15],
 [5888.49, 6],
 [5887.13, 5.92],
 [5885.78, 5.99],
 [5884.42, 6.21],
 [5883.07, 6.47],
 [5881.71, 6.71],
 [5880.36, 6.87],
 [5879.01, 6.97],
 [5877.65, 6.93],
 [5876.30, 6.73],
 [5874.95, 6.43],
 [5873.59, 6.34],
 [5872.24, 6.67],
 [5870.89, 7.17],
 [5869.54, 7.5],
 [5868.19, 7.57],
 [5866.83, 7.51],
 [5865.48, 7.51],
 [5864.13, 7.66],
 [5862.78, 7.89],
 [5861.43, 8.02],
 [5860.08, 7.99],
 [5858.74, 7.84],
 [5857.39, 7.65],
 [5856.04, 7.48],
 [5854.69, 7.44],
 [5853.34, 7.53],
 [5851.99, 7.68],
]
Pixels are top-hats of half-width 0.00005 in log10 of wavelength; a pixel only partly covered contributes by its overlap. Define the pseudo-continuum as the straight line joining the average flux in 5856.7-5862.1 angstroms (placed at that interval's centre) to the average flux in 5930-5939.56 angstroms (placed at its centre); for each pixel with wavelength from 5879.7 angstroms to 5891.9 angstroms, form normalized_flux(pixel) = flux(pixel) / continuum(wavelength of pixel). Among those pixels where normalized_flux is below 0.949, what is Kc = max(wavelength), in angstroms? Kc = 5891.20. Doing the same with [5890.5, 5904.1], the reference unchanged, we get 5902.06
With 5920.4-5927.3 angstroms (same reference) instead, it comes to 5926.58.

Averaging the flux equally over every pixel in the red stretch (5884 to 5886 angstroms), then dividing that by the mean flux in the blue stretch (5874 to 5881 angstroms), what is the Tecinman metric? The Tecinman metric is 0.90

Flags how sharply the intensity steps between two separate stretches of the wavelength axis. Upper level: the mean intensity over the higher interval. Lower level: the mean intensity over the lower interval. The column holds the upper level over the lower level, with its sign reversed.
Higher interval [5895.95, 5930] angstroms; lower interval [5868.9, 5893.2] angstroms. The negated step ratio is -1.12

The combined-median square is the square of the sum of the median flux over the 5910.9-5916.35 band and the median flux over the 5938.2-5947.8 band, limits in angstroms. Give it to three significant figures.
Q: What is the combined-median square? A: 221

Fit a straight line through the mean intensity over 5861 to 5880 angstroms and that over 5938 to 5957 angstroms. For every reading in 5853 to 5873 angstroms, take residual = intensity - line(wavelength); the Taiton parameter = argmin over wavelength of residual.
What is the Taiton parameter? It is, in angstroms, 5872.24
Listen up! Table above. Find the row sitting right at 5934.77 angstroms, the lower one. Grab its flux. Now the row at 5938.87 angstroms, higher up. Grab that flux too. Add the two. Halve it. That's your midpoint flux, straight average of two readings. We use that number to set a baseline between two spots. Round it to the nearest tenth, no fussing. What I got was 8.4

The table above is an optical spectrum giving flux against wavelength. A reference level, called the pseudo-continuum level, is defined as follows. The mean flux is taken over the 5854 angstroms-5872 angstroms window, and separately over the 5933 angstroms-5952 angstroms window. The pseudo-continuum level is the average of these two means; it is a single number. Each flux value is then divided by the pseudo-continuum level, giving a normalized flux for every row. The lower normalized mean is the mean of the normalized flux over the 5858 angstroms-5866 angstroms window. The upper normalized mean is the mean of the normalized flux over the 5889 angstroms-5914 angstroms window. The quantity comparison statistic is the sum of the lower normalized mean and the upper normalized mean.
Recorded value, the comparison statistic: 1.94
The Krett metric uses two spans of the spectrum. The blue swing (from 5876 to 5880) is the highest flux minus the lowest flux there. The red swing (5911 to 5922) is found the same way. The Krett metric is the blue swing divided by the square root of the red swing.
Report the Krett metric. 0.2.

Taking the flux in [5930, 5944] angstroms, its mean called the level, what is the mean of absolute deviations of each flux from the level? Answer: 0.47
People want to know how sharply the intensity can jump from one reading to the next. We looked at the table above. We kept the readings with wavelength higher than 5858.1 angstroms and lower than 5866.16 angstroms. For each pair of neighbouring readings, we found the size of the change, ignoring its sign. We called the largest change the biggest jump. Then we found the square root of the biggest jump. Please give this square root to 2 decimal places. 0.48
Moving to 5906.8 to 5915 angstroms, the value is 0.81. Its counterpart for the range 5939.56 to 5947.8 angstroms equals 0.66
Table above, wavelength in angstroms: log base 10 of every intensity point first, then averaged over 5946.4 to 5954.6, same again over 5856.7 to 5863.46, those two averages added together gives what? 1.78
